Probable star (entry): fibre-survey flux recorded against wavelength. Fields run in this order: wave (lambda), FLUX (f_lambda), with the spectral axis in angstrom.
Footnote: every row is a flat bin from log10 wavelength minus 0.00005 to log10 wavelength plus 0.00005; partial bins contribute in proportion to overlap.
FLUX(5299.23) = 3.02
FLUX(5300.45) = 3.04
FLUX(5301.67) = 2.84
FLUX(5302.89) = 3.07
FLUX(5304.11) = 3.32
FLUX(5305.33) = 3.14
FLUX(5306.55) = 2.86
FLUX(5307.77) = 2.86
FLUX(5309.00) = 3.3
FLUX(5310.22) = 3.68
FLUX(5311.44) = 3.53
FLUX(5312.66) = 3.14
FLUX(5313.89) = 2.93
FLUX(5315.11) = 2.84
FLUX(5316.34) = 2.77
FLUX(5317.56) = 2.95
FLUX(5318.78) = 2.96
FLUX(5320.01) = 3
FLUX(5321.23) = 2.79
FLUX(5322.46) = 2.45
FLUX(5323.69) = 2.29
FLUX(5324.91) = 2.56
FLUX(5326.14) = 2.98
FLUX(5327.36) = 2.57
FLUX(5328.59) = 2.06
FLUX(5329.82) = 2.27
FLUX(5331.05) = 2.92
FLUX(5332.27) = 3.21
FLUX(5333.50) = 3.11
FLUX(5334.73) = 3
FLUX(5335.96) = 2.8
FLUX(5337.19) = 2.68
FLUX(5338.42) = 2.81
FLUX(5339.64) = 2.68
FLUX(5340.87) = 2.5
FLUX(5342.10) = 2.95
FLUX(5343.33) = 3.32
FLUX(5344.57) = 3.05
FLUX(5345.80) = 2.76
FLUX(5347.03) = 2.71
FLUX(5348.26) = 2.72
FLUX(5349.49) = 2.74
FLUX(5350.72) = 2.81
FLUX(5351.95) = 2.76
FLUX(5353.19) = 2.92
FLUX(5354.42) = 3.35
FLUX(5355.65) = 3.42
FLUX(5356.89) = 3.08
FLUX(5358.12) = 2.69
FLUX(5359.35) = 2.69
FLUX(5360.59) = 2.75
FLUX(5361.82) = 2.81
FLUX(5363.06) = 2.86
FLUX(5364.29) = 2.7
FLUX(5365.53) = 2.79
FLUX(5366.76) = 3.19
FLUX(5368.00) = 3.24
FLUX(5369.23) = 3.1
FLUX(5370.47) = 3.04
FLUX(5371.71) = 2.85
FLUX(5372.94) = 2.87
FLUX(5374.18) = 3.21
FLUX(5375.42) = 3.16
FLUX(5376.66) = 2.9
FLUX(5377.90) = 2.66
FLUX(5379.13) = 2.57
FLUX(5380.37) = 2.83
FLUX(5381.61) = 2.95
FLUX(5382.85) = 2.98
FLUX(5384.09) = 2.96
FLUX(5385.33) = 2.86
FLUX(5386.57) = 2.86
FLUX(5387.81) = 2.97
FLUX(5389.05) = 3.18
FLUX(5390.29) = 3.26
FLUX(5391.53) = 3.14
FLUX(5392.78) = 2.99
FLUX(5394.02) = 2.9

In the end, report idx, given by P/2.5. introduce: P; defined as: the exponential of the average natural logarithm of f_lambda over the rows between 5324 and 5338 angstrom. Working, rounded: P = 2.72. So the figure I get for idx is 1.09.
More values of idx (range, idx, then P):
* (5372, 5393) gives 1.18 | 2.96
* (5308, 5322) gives 1.23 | 3.07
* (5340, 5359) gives 1.16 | 2.91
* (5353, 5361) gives 1.19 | 2.97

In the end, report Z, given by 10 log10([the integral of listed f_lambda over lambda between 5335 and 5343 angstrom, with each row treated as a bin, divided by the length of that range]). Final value 4.4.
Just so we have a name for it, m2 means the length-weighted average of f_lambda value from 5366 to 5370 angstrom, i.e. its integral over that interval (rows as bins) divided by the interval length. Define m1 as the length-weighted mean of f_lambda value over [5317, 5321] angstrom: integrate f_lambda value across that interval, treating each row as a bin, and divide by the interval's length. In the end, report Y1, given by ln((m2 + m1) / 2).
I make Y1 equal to 1.12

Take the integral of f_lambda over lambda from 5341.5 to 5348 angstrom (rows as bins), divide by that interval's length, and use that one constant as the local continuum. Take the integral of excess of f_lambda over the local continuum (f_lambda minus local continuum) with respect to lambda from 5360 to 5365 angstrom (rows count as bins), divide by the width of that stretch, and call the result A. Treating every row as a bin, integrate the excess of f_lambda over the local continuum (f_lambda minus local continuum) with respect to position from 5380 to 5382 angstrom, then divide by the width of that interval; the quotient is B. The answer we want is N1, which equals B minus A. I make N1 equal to 0.1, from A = -0.16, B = -0.05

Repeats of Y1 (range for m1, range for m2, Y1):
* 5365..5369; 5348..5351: 1.07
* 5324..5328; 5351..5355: 1.04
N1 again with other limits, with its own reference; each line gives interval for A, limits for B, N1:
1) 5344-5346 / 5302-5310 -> 0.2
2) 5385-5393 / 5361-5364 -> -0.2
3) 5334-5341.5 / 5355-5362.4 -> 0.2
